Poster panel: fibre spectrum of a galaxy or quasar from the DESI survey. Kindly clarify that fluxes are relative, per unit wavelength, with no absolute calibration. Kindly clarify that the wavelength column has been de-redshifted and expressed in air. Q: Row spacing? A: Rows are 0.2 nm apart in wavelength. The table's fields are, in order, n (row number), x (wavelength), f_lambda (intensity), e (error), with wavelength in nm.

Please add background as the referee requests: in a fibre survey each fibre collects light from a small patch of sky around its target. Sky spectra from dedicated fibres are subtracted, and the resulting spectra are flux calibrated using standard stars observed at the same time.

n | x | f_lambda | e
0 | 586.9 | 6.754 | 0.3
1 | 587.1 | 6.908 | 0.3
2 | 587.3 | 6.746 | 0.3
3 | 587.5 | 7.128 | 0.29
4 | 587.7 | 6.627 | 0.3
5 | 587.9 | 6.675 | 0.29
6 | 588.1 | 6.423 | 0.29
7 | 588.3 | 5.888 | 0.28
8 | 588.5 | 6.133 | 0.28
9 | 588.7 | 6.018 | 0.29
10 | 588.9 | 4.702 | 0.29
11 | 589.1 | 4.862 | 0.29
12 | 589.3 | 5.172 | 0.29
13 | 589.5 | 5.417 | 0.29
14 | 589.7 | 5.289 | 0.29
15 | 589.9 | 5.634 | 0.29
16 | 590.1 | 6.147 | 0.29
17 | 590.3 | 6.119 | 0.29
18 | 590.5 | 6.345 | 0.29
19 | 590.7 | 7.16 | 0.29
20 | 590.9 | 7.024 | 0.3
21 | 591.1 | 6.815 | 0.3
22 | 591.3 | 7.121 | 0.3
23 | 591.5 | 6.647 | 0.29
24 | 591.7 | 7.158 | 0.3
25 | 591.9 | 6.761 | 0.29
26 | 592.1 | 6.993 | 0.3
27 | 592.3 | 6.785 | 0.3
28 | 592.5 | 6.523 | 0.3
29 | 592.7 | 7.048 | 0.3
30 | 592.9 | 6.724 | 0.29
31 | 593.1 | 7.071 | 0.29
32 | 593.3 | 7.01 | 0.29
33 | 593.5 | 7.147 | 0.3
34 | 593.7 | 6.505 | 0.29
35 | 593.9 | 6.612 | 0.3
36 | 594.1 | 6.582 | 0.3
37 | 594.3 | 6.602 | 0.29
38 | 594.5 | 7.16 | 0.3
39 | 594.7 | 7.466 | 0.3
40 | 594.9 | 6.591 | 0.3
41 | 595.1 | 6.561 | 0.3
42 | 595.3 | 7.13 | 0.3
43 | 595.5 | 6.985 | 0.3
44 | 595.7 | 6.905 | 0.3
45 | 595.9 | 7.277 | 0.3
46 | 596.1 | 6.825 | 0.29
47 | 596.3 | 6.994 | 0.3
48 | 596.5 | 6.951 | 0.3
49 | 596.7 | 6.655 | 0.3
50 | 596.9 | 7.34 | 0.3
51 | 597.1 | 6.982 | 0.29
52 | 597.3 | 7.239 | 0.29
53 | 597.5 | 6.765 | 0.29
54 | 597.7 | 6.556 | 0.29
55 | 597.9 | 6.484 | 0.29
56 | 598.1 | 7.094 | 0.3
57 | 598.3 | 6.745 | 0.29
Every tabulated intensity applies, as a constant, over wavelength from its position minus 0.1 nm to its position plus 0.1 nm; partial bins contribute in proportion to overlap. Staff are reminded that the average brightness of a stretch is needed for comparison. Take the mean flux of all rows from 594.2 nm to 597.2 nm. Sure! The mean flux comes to 6.96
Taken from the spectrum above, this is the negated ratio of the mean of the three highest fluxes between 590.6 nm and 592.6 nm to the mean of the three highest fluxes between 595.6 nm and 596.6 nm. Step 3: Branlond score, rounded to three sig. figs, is -1.01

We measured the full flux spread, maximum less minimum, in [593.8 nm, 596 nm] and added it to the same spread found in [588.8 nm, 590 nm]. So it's 1.8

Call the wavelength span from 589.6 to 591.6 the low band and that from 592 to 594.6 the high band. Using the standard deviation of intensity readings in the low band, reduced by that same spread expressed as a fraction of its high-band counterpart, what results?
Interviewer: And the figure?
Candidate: -1.9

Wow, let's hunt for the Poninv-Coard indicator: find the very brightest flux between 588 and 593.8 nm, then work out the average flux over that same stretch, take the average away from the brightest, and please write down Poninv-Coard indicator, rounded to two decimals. 0.79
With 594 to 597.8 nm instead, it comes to 0.54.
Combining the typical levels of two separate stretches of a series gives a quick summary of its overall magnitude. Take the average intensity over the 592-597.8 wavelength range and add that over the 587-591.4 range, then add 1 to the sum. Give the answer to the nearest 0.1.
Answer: 14.1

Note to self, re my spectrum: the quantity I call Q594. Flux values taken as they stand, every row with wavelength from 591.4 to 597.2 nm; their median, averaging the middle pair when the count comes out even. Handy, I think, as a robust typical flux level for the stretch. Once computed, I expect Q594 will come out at 7.0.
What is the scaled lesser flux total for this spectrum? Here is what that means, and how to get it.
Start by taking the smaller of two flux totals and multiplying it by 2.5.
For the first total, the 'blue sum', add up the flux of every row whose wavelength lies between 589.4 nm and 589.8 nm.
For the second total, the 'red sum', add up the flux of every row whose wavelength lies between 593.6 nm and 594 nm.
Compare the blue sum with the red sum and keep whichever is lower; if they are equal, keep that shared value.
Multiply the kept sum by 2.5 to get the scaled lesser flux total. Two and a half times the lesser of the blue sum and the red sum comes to 26.8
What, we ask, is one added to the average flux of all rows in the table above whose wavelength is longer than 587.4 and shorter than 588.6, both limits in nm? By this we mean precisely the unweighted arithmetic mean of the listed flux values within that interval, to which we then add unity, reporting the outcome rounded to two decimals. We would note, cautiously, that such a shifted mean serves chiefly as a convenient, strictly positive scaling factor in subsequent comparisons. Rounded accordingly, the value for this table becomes 7.48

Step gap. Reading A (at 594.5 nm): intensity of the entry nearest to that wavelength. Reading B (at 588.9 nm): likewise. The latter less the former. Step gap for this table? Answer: -2.5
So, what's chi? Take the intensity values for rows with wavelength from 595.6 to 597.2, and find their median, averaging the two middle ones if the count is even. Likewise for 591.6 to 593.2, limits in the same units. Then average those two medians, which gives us 6.9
